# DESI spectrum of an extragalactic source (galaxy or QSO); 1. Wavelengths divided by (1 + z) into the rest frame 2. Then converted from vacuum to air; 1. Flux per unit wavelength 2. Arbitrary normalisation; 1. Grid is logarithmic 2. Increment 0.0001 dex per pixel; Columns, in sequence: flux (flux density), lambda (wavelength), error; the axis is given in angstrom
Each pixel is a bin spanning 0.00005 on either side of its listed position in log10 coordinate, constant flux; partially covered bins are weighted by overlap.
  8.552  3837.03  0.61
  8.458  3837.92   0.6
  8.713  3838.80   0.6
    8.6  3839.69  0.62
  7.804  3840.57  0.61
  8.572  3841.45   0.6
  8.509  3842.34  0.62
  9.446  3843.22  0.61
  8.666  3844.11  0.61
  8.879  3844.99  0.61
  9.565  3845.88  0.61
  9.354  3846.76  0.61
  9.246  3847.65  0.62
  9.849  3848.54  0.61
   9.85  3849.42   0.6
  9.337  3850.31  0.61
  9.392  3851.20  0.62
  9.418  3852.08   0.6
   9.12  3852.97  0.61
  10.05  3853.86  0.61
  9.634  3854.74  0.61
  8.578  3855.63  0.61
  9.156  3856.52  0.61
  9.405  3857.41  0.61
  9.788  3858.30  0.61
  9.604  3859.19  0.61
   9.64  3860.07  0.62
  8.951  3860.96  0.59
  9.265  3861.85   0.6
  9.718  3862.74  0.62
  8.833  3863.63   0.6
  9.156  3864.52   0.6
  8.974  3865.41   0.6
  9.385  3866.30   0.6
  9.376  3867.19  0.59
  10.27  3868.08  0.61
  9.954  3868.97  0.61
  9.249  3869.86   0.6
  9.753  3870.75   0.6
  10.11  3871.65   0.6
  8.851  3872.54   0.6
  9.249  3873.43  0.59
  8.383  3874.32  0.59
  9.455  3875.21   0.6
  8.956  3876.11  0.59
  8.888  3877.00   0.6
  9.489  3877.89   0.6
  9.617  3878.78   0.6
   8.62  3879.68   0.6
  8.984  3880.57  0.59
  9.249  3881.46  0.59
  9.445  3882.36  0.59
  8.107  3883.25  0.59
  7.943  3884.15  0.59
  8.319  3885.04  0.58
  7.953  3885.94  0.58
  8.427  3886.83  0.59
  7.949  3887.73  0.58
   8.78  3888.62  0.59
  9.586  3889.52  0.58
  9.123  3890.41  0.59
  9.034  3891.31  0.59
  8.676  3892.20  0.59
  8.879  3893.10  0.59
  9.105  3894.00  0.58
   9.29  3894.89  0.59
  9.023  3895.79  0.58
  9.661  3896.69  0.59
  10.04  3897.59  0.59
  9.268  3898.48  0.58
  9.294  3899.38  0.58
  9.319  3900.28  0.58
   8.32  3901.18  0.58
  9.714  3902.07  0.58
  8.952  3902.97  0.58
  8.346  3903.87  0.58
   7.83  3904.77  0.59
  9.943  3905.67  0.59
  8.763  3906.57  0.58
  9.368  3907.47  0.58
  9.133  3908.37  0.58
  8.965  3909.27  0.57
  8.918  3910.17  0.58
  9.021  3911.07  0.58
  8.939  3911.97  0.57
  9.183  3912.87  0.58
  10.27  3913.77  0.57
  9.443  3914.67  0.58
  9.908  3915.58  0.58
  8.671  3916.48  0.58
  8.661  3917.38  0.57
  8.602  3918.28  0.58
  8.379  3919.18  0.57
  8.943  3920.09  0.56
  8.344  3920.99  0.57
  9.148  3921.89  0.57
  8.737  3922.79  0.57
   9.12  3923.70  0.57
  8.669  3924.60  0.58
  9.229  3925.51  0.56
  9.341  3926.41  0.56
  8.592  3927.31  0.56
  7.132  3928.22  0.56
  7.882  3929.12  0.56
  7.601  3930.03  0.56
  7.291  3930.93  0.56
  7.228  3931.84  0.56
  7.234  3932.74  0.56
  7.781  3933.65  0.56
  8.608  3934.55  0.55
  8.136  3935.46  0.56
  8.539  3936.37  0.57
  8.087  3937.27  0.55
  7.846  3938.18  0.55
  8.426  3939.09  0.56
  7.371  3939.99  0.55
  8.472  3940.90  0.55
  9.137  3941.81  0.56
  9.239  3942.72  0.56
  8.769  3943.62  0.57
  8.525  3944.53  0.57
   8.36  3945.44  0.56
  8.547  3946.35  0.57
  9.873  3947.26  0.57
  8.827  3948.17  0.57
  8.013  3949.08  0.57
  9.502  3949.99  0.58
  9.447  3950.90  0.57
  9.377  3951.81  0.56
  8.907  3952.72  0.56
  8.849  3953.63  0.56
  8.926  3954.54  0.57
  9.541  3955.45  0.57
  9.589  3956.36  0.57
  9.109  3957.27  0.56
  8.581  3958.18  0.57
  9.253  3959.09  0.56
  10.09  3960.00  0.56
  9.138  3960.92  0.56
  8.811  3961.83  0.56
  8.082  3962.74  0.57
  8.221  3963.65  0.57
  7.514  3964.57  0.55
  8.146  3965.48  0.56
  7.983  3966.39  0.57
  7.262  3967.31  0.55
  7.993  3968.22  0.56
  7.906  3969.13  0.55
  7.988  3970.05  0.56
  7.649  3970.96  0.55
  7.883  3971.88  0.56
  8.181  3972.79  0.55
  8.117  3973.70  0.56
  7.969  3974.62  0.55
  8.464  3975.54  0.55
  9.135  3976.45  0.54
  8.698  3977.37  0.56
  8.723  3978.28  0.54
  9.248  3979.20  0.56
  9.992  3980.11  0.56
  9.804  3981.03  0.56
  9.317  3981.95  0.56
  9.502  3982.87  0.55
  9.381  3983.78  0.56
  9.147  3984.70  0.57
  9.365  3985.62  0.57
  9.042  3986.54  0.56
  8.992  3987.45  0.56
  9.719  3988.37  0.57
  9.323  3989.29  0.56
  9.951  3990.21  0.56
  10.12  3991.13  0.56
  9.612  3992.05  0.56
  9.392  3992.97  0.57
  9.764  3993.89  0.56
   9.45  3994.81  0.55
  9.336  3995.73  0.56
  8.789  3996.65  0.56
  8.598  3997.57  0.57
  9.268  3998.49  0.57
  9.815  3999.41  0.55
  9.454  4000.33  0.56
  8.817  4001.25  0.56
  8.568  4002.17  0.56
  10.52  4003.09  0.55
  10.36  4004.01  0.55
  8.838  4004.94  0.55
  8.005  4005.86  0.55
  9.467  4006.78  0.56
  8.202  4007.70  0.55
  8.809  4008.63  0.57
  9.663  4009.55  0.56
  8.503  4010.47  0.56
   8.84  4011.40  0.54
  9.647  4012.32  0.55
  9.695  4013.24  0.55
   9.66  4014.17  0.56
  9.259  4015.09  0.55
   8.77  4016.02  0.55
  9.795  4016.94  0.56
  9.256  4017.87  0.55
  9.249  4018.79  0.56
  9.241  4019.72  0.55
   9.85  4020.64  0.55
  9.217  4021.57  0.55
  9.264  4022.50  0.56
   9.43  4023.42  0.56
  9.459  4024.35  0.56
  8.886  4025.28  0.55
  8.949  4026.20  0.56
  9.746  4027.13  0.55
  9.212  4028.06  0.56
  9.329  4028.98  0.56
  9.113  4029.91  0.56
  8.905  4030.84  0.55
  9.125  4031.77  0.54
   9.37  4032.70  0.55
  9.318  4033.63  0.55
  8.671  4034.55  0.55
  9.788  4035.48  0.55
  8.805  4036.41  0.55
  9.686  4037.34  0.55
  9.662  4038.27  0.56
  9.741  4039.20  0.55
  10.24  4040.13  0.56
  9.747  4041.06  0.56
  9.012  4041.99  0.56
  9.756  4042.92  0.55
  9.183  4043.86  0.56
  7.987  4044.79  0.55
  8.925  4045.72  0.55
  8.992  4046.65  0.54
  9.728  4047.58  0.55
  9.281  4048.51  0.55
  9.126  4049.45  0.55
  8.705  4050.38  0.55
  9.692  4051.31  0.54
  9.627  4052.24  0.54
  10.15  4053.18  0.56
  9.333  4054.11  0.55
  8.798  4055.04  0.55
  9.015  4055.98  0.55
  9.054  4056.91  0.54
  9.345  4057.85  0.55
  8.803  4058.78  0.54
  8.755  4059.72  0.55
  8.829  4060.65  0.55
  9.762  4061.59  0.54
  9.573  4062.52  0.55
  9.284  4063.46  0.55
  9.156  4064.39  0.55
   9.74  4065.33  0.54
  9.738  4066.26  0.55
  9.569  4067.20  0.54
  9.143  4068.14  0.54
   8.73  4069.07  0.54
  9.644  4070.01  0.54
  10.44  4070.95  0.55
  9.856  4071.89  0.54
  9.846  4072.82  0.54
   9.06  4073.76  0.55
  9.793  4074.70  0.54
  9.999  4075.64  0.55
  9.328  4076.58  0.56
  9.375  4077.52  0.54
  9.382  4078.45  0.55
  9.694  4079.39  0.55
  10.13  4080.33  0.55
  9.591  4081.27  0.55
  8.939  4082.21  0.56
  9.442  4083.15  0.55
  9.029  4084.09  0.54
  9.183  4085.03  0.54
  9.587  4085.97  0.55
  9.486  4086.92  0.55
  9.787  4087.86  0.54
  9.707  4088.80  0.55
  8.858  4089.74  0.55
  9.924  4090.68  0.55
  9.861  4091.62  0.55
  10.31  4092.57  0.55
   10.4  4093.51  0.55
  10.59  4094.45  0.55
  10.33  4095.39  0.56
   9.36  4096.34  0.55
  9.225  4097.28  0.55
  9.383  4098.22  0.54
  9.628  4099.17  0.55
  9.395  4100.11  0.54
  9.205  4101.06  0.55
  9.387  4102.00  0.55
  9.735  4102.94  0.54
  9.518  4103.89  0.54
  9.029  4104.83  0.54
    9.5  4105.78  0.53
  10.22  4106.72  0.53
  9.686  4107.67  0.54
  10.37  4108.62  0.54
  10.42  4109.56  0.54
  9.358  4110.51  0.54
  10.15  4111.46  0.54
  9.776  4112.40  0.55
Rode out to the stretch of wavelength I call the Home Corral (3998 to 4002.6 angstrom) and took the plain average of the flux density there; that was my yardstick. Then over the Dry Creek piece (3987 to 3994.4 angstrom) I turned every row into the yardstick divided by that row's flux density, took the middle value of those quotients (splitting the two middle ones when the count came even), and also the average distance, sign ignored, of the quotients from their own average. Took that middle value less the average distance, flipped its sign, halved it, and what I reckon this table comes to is -0.46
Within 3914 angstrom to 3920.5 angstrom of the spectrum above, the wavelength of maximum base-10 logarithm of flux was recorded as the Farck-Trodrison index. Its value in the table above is 3915.58 angstrom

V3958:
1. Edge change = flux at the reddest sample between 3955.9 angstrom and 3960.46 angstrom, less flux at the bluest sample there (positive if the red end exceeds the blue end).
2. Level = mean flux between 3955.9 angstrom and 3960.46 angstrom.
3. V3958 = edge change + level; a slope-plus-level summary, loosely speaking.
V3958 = 9.8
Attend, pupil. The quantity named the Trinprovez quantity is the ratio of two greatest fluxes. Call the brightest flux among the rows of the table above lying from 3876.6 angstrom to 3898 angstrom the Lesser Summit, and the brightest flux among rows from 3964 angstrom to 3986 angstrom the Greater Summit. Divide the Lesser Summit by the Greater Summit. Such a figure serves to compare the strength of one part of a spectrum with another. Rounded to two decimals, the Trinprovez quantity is 1.00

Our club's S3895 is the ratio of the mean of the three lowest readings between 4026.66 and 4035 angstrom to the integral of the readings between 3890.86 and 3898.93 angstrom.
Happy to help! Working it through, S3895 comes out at 0.120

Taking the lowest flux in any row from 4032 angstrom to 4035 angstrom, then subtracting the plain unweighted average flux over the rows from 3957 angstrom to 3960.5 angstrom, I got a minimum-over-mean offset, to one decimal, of -0.6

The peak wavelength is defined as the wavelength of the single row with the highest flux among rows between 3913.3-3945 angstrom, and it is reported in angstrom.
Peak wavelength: 3913.77 angstrom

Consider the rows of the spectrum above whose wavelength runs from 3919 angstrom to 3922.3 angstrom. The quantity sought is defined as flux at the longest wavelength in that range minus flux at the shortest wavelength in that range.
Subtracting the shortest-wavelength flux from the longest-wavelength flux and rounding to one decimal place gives 0.8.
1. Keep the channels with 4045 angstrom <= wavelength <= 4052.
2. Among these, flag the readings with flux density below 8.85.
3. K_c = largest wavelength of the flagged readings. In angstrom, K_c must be 4050.38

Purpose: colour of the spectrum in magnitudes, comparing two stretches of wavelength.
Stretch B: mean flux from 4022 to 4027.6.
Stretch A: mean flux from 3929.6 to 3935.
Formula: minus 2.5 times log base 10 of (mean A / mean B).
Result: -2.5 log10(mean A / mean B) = 0.21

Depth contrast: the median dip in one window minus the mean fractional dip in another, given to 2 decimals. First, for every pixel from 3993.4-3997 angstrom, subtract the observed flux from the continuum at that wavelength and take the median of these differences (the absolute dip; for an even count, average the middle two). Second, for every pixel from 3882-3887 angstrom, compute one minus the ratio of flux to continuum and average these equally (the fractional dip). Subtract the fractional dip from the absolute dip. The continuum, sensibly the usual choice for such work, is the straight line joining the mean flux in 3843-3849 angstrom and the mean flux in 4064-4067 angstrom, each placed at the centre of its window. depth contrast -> -0.03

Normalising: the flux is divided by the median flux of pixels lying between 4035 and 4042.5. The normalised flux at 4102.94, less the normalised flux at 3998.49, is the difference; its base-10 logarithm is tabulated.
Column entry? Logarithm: -1.3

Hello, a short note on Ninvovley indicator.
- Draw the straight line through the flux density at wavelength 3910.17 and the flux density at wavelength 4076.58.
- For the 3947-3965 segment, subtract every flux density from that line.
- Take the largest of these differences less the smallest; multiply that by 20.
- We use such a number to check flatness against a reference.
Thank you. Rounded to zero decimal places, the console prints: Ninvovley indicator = 52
